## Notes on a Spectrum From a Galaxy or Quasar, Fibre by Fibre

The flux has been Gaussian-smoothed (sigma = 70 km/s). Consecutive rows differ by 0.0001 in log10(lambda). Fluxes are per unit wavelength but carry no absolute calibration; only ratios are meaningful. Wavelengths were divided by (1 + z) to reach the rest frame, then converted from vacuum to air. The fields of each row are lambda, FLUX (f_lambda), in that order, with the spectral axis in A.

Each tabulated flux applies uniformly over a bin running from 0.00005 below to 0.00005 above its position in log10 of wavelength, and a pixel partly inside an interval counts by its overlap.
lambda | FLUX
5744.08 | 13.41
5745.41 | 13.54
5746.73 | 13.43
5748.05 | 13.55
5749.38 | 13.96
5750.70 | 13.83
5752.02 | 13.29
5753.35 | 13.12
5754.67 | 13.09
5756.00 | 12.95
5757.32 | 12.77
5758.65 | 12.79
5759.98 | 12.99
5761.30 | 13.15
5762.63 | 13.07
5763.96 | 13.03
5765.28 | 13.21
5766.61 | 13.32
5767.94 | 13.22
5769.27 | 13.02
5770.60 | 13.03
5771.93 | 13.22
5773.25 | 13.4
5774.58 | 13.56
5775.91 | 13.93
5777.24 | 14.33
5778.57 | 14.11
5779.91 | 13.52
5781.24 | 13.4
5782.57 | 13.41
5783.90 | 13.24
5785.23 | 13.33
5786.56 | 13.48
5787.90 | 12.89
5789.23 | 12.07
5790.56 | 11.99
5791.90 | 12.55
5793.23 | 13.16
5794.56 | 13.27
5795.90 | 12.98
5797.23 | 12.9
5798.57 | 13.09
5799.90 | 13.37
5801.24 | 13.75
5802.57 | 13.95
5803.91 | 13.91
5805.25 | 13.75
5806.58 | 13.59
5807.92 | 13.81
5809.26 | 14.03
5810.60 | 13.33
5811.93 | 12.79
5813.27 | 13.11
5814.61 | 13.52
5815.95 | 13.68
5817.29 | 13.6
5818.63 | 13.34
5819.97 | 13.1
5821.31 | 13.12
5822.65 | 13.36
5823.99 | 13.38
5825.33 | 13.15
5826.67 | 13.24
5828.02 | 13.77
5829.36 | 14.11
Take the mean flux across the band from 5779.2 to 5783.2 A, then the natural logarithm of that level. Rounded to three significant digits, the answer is 2.60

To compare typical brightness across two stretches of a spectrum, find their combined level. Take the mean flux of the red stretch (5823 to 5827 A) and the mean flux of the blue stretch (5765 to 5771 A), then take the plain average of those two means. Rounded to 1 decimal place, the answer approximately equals 13.2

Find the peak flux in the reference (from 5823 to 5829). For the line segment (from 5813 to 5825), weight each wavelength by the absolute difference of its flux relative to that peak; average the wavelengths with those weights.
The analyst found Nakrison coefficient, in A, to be 5819.0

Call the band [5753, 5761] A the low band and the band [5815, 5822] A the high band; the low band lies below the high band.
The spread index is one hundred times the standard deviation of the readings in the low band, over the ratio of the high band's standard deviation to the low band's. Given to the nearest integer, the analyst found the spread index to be 8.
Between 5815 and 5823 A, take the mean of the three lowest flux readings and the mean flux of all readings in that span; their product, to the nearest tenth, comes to 176.3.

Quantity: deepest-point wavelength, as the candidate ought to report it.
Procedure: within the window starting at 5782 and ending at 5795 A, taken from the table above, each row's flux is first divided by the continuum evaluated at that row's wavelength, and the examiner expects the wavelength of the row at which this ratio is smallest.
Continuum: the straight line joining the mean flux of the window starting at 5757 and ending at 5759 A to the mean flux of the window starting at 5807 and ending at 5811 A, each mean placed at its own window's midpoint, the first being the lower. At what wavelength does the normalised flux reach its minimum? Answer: 5790.56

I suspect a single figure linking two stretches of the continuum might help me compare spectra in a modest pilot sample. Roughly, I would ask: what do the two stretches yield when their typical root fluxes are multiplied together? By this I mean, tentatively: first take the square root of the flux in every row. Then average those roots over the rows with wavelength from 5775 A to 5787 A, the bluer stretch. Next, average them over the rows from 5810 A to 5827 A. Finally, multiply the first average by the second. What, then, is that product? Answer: 13.5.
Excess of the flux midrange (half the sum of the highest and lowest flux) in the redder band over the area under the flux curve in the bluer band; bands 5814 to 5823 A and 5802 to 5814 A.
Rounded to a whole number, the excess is -150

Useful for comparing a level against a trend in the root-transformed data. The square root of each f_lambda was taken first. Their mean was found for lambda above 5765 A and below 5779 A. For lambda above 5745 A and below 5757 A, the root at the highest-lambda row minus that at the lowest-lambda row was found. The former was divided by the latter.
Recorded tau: -45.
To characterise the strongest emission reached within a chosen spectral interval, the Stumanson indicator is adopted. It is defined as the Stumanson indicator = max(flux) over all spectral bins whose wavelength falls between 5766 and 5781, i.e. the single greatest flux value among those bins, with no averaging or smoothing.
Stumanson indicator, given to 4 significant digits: 14.33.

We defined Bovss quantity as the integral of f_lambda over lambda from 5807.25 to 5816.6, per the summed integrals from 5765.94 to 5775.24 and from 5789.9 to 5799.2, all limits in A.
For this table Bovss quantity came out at 0.519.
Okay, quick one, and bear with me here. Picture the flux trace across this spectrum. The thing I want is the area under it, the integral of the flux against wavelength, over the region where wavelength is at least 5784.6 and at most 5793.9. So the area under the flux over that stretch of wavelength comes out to 119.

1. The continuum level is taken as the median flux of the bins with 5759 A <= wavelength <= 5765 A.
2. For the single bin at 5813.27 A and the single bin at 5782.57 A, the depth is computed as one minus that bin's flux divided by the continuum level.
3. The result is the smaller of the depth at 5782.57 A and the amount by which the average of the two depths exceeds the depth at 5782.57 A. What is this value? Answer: -0.028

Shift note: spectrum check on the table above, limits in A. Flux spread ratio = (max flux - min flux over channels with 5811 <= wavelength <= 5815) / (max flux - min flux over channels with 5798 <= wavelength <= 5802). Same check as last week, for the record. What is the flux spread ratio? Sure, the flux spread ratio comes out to 1.11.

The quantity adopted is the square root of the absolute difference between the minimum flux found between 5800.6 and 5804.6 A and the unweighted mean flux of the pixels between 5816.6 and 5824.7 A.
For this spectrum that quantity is 0.7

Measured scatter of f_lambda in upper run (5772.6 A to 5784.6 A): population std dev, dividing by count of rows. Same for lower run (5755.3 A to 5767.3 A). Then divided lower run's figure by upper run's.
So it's 0.49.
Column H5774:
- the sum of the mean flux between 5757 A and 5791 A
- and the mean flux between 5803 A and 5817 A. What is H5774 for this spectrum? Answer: 26.8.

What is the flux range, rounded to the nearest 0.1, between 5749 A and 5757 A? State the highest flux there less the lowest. 1.0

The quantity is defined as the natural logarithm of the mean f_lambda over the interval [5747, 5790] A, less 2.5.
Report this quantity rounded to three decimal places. 0.087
